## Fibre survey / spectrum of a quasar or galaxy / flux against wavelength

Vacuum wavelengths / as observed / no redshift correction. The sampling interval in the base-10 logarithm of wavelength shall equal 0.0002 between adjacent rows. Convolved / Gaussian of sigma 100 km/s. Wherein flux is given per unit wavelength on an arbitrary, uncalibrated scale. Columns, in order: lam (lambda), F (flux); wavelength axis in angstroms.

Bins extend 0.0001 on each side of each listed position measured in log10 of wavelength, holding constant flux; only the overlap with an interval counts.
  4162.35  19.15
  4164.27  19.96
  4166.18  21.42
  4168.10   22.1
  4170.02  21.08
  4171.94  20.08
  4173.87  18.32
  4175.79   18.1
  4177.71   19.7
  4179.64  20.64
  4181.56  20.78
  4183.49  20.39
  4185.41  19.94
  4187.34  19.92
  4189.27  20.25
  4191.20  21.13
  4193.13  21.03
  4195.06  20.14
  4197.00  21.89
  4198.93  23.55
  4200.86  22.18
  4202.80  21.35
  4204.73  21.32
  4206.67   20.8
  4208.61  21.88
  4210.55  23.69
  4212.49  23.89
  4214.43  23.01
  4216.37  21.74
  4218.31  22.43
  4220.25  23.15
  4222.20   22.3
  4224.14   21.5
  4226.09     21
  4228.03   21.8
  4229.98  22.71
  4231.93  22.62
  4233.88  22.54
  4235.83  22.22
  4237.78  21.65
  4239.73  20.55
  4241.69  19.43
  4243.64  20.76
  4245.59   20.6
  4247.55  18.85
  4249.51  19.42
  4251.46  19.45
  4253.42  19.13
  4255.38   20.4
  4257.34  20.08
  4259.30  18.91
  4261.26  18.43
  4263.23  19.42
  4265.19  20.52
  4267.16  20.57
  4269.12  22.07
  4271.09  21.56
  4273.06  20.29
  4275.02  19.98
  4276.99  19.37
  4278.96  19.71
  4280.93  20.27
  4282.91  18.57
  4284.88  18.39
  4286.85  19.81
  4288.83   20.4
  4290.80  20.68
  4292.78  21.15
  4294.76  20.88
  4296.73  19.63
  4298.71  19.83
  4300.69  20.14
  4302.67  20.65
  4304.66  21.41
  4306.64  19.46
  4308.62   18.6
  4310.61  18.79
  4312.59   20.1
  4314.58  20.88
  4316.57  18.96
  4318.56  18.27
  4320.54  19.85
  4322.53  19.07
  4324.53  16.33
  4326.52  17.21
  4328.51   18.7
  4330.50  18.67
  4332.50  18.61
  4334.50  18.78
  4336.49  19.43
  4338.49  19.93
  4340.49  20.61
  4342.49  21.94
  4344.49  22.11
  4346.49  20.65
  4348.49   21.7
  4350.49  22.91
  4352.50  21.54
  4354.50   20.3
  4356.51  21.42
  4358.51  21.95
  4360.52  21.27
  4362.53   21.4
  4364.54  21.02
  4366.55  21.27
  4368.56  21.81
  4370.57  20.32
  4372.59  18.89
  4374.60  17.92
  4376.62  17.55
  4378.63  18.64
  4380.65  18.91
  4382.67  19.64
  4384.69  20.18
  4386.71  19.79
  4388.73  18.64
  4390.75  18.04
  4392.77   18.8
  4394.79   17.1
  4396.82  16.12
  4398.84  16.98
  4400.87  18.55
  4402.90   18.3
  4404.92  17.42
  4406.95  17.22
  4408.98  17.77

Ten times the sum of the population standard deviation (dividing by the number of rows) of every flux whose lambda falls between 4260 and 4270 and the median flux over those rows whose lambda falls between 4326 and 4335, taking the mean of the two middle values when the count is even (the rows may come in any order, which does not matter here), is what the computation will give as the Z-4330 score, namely 199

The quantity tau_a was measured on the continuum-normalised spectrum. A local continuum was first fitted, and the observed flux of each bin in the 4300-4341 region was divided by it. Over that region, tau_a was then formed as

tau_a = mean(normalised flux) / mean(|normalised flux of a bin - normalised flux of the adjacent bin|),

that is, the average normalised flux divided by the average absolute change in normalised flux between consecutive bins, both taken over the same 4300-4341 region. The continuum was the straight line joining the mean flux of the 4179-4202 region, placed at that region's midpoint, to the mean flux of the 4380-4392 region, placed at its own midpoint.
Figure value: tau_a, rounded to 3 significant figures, 20.7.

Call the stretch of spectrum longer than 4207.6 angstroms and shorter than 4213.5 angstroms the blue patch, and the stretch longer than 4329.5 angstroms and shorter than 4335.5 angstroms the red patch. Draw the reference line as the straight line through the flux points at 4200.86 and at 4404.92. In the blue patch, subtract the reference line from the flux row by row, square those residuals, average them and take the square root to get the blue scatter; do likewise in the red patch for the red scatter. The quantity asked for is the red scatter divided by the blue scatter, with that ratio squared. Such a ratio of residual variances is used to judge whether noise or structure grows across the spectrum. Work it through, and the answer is 0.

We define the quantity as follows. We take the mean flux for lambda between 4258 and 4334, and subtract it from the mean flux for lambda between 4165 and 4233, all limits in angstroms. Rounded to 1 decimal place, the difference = 1.7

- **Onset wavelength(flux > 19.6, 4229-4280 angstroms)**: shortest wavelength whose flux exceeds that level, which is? 4229.98 angstroms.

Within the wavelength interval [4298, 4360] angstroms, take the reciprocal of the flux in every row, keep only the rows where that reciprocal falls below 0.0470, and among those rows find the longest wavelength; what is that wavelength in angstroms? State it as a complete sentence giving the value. 4358.51 angstroms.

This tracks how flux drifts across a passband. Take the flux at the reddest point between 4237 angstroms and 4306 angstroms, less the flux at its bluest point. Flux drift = -0.24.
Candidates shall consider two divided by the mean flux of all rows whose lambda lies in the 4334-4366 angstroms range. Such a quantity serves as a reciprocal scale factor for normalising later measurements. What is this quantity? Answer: 0.095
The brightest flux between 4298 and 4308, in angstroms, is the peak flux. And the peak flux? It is 21.41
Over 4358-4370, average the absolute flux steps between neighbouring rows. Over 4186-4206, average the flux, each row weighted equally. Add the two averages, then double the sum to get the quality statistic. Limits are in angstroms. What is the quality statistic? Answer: 43.3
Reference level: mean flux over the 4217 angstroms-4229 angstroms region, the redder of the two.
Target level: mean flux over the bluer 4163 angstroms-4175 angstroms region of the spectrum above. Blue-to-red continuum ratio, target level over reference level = 0.93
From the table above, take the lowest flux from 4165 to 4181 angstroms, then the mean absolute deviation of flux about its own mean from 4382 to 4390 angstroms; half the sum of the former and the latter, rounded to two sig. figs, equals 9.3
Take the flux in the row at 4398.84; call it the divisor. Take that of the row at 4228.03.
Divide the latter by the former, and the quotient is 1.28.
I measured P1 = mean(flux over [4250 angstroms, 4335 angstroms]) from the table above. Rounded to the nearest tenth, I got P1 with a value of 19.6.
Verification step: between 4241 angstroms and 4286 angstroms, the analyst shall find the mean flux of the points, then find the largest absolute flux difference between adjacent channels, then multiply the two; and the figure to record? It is 34.7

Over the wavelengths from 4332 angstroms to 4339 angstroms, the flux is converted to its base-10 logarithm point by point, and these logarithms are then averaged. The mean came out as 1.28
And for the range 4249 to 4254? 1.29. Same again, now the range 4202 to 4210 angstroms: 1.33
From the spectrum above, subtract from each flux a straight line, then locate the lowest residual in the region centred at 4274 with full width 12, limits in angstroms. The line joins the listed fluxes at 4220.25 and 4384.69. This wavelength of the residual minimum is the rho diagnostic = 4276.99 angstroms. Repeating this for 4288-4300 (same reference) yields 4296.73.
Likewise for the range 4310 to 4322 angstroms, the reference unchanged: 4318.56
